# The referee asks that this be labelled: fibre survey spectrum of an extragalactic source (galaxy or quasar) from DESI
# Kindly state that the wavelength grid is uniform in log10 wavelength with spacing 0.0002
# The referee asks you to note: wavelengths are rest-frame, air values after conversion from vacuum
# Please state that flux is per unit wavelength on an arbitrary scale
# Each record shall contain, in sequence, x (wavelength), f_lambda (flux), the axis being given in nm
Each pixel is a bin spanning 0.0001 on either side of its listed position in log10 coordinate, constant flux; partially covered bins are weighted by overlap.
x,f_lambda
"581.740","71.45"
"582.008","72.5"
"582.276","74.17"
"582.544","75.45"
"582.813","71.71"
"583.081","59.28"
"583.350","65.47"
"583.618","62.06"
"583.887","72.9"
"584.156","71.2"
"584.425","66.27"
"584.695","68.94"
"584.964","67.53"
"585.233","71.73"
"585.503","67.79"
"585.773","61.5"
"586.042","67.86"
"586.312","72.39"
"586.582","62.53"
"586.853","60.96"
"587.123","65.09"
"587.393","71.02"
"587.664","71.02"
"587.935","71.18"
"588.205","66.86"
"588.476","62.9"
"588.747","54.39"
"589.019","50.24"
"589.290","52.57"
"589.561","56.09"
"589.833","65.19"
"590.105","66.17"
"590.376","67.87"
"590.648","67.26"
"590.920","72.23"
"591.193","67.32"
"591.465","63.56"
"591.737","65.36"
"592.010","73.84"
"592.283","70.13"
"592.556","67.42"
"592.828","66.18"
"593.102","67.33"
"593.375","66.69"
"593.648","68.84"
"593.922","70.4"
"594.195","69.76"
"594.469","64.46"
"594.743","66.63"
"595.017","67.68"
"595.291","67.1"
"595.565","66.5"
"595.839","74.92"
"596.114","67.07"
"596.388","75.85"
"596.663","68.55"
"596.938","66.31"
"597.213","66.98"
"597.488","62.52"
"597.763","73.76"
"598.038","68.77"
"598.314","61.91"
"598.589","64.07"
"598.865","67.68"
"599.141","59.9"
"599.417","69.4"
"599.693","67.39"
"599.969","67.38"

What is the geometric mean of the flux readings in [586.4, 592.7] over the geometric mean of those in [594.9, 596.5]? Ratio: 0.93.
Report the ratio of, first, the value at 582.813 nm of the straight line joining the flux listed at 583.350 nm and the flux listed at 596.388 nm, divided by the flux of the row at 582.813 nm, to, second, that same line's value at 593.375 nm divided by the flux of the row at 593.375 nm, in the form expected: 0.82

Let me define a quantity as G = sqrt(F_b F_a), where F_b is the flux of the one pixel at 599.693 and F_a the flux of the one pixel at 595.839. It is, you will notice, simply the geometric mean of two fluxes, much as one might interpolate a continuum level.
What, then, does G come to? 71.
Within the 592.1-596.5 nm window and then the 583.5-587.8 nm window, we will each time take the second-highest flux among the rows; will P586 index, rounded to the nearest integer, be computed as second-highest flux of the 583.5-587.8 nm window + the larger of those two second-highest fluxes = 147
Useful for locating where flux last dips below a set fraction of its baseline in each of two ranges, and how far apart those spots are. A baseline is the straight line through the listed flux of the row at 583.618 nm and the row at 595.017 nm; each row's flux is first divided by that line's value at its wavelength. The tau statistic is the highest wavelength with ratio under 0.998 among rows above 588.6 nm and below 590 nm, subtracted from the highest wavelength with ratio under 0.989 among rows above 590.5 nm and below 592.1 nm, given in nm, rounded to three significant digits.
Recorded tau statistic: 1.90 nm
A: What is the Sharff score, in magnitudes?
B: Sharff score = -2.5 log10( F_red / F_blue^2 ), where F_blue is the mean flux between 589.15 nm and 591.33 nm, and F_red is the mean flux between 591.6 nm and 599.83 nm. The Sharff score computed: 4.46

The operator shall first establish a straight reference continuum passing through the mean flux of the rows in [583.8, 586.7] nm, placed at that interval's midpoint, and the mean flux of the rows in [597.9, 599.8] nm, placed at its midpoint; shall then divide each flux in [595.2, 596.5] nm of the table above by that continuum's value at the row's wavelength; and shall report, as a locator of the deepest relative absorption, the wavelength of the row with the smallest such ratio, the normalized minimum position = 595.565 nm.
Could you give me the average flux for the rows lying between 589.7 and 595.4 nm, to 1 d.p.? 67.7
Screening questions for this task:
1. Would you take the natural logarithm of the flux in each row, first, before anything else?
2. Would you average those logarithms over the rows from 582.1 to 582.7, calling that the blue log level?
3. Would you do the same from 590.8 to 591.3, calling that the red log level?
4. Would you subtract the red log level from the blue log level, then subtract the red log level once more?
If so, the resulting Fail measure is -4.17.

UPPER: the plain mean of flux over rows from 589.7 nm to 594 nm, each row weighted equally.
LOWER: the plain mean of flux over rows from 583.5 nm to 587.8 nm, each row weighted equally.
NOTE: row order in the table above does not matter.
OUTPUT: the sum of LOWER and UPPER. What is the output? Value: 135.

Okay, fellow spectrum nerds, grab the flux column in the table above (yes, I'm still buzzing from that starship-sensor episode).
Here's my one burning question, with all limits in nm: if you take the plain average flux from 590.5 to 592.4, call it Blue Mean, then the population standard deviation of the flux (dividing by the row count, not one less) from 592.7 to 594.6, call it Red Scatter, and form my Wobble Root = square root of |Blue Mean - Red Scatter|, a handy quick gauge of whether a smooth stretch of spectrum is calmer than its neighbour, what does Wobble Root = 8.16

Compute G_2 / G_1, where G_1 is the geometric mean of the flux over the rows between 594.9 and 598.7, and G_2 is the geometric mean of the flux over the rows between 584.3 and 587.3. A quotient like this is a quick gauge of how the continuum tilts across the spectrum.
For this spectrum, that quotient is 0.98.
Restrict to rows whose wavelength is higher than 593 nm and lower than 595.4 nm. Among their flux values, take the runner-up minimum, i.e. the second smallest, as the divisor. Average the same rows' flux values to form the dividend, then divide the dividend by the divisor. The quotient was 1.02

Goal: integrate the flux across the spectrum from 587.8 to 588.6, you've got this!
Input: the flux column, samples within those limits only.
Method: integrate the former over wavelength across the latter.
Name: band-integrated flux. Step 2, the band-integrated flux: 54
